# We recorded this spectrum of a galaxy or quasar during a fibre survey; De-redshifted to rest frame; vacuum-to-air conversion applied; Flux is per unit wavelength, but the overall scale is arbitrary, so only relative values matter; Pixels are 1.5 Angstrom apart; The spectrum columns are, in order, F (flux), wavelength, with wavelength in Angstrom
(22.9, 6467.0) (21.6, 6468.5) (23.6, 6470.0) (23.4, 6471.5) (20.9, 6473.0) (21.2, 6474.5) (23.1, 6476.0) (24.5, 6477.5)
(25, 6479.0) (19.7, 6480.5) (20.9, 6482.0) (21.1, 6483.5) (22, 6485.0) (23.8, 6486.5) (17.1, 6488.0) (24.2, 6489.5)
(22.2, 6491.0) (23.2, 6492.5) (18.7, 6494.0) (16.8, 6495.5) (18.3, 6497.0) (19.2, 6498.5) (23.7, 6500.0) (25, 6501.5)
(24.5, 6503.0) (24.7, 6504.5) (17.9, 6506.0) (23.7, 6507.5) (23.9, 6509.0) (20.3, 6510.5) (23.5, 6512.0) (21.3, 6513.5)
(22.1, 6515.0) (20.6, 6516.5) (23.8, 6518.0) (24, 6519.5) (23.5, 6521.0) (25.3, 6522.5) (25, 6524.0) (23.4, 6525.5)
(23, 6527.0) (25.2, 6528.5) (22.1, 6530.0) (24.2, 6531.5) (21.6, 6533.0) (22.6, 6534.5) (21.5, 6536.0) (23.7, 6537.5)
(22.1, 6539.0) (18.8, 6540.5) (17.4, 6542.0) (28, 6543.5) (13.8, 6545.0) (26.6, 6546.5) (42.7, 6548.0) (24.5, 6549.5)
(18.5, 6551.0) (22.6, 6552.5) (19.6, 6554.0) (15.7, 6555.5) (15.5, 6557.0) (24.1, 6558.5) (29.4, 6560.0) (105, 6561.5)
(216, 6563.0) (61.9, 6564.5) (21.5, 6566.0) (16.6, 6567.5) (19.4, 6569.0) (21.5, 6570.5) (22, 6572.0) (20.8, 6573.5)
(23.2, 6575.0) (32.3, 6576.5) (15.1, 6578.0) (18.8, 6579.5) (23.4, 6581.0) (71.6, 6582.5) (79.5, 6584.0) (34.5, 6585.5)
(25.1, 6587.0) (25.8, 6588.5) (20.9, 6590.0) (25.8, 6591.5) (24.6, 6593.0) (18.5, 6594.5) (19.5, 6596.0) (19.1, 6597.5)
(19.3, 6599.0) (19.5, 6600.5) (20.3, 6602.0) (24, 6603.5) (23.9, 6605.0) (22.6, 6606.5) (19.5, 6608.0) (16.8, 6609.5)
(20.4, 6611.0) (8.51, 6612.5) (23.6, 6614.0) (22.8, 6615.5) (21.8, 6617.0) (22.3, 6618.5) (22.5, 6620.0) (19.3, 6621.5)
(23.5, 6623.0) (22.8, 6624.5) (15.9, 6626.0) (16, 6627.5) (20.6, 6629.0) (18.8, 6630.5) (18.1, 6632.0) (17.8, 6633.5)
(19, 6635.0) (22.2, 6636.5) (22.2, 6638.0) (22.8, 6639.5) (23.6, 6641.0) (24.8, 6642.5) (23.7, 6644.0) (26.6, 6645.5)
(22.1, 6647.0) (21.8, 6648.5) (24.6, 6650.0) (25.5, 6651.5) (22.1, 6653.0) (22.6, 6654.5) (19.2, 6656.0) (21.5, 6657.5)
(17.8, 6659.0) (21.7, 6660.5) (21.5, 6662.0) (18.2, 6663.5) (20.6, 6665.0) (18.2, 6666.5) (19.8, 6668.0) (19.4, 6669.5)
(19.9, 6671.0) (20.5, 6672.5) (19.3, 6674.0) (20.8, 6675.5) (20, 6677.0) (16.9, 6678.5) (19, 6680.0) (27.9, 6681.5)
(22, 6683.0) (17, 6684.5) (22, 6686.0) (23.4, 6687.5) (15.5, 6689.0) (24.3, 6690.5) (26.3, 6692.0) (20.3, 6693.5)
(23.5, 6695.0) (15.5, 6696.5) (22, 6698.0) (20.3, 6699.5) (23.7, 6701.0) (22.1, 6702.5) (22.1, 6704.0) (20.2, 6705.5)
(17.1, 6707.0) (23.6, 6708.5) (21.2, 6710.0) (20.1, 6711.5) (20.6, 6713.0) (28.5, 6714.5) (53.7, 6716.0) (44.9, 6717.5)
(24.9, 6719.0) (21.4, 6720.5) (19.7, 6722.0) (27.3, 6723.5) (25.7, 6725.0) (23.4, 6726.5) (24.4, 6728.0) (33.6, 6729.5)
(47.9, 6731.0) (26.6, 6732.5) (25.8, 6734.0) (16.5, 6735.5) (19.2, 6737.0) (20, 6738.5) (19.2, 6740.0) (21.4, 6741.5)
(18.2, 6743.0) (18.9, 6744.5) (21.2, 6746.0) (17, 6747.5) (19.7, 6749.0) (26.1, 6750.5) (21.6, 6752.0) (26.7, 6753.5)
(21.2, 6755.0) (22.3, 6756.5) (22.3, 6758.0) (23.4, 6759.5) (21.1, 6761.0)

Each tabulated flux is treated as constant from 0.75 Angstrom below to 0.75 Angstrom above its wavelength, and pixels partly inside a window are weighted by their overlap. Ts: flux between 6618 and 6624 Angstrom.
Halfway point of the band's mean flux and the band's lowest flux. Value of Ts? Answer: 20.6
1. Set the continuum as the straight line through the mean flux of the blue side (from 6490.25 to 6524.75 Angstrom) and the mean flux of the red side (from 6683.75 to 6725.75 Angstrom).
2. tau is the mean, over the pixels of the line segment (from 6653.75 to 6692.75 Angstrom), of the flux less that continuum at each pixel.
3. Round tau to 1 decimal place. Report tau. -3.0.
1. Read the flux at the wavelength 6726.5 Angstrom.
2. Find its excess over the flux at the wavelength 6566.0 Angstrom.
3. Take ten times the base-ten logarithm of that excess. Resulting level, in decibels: 3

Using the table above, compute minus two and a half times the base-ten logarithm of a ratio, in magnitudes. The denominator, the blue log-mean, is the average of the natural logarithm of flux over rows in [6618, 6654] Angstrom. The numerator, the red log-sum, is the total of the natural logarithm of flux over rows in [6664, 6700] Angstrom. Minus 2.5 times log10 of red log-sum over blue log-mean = -3.43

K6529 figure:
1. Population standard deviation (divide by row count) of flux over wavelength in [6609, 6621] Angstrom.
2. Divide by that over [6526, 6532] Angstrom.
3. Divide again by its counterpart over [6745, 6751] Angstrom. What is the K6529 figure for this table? 1.2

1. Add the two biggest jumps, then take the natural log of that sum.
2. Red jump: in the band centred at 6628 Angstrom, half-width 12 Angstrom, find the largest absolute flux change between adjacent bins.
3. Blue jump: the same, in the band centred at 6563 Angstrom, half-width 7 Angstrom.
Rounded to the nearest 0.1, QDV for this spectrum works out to 5.1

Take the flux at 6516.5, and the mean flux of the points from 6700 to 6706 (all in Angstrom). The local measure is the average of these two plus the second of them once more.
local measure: 43.3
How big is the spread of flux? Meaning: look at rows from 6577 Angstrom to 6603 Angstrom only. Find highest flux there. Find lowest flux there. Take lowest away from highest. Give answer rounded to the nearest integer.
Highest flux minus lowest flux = 64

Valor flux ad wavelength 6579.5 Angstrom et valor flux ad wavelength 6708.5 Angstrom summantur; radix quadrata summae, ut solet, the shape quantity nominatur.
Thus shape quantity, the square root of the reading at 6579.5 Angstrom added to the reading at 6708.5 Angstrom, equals 6.5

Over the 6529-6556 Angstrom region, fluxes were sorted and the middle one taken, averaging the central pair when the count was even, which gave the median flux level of 22.1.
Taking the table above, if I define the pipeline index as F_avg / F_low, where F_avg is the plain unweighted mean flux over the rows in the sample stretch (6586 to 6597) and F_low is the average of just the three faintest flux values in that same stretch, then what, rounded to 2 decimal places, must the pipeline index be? 1.17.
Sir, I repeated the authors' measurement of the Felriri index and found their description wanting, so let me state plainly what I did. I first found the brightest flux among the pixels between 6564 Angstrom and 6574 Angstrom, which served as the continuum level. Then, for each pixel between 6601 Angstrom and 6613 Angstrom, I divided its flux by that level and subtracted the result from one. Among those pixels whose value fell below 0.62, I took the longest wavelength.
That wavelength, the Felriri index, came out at 6605.0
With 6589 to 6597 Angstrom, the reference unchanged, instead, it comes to 6593.0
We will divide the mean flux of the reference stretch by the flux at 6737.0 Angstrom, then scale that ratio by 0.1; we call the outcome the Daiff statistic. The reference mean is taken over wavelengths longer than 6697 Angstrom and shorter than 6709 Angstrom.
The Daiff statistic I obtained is 0.111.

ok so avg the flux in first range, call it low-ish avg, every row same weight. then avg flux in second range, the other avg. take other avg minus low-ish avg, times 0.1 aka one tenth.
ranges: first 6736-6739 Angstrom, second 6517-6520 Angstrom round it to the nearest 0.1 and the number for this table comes 0.4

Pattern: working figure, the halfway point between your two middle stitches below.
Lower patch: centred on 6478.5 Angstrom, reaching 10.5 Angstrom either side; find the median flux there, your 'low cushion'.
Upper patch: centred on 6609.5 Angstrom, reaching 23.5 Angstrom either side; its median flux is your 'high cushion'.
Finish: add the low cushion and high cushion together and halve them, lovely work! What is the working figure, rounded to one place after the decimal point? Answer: 21.2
